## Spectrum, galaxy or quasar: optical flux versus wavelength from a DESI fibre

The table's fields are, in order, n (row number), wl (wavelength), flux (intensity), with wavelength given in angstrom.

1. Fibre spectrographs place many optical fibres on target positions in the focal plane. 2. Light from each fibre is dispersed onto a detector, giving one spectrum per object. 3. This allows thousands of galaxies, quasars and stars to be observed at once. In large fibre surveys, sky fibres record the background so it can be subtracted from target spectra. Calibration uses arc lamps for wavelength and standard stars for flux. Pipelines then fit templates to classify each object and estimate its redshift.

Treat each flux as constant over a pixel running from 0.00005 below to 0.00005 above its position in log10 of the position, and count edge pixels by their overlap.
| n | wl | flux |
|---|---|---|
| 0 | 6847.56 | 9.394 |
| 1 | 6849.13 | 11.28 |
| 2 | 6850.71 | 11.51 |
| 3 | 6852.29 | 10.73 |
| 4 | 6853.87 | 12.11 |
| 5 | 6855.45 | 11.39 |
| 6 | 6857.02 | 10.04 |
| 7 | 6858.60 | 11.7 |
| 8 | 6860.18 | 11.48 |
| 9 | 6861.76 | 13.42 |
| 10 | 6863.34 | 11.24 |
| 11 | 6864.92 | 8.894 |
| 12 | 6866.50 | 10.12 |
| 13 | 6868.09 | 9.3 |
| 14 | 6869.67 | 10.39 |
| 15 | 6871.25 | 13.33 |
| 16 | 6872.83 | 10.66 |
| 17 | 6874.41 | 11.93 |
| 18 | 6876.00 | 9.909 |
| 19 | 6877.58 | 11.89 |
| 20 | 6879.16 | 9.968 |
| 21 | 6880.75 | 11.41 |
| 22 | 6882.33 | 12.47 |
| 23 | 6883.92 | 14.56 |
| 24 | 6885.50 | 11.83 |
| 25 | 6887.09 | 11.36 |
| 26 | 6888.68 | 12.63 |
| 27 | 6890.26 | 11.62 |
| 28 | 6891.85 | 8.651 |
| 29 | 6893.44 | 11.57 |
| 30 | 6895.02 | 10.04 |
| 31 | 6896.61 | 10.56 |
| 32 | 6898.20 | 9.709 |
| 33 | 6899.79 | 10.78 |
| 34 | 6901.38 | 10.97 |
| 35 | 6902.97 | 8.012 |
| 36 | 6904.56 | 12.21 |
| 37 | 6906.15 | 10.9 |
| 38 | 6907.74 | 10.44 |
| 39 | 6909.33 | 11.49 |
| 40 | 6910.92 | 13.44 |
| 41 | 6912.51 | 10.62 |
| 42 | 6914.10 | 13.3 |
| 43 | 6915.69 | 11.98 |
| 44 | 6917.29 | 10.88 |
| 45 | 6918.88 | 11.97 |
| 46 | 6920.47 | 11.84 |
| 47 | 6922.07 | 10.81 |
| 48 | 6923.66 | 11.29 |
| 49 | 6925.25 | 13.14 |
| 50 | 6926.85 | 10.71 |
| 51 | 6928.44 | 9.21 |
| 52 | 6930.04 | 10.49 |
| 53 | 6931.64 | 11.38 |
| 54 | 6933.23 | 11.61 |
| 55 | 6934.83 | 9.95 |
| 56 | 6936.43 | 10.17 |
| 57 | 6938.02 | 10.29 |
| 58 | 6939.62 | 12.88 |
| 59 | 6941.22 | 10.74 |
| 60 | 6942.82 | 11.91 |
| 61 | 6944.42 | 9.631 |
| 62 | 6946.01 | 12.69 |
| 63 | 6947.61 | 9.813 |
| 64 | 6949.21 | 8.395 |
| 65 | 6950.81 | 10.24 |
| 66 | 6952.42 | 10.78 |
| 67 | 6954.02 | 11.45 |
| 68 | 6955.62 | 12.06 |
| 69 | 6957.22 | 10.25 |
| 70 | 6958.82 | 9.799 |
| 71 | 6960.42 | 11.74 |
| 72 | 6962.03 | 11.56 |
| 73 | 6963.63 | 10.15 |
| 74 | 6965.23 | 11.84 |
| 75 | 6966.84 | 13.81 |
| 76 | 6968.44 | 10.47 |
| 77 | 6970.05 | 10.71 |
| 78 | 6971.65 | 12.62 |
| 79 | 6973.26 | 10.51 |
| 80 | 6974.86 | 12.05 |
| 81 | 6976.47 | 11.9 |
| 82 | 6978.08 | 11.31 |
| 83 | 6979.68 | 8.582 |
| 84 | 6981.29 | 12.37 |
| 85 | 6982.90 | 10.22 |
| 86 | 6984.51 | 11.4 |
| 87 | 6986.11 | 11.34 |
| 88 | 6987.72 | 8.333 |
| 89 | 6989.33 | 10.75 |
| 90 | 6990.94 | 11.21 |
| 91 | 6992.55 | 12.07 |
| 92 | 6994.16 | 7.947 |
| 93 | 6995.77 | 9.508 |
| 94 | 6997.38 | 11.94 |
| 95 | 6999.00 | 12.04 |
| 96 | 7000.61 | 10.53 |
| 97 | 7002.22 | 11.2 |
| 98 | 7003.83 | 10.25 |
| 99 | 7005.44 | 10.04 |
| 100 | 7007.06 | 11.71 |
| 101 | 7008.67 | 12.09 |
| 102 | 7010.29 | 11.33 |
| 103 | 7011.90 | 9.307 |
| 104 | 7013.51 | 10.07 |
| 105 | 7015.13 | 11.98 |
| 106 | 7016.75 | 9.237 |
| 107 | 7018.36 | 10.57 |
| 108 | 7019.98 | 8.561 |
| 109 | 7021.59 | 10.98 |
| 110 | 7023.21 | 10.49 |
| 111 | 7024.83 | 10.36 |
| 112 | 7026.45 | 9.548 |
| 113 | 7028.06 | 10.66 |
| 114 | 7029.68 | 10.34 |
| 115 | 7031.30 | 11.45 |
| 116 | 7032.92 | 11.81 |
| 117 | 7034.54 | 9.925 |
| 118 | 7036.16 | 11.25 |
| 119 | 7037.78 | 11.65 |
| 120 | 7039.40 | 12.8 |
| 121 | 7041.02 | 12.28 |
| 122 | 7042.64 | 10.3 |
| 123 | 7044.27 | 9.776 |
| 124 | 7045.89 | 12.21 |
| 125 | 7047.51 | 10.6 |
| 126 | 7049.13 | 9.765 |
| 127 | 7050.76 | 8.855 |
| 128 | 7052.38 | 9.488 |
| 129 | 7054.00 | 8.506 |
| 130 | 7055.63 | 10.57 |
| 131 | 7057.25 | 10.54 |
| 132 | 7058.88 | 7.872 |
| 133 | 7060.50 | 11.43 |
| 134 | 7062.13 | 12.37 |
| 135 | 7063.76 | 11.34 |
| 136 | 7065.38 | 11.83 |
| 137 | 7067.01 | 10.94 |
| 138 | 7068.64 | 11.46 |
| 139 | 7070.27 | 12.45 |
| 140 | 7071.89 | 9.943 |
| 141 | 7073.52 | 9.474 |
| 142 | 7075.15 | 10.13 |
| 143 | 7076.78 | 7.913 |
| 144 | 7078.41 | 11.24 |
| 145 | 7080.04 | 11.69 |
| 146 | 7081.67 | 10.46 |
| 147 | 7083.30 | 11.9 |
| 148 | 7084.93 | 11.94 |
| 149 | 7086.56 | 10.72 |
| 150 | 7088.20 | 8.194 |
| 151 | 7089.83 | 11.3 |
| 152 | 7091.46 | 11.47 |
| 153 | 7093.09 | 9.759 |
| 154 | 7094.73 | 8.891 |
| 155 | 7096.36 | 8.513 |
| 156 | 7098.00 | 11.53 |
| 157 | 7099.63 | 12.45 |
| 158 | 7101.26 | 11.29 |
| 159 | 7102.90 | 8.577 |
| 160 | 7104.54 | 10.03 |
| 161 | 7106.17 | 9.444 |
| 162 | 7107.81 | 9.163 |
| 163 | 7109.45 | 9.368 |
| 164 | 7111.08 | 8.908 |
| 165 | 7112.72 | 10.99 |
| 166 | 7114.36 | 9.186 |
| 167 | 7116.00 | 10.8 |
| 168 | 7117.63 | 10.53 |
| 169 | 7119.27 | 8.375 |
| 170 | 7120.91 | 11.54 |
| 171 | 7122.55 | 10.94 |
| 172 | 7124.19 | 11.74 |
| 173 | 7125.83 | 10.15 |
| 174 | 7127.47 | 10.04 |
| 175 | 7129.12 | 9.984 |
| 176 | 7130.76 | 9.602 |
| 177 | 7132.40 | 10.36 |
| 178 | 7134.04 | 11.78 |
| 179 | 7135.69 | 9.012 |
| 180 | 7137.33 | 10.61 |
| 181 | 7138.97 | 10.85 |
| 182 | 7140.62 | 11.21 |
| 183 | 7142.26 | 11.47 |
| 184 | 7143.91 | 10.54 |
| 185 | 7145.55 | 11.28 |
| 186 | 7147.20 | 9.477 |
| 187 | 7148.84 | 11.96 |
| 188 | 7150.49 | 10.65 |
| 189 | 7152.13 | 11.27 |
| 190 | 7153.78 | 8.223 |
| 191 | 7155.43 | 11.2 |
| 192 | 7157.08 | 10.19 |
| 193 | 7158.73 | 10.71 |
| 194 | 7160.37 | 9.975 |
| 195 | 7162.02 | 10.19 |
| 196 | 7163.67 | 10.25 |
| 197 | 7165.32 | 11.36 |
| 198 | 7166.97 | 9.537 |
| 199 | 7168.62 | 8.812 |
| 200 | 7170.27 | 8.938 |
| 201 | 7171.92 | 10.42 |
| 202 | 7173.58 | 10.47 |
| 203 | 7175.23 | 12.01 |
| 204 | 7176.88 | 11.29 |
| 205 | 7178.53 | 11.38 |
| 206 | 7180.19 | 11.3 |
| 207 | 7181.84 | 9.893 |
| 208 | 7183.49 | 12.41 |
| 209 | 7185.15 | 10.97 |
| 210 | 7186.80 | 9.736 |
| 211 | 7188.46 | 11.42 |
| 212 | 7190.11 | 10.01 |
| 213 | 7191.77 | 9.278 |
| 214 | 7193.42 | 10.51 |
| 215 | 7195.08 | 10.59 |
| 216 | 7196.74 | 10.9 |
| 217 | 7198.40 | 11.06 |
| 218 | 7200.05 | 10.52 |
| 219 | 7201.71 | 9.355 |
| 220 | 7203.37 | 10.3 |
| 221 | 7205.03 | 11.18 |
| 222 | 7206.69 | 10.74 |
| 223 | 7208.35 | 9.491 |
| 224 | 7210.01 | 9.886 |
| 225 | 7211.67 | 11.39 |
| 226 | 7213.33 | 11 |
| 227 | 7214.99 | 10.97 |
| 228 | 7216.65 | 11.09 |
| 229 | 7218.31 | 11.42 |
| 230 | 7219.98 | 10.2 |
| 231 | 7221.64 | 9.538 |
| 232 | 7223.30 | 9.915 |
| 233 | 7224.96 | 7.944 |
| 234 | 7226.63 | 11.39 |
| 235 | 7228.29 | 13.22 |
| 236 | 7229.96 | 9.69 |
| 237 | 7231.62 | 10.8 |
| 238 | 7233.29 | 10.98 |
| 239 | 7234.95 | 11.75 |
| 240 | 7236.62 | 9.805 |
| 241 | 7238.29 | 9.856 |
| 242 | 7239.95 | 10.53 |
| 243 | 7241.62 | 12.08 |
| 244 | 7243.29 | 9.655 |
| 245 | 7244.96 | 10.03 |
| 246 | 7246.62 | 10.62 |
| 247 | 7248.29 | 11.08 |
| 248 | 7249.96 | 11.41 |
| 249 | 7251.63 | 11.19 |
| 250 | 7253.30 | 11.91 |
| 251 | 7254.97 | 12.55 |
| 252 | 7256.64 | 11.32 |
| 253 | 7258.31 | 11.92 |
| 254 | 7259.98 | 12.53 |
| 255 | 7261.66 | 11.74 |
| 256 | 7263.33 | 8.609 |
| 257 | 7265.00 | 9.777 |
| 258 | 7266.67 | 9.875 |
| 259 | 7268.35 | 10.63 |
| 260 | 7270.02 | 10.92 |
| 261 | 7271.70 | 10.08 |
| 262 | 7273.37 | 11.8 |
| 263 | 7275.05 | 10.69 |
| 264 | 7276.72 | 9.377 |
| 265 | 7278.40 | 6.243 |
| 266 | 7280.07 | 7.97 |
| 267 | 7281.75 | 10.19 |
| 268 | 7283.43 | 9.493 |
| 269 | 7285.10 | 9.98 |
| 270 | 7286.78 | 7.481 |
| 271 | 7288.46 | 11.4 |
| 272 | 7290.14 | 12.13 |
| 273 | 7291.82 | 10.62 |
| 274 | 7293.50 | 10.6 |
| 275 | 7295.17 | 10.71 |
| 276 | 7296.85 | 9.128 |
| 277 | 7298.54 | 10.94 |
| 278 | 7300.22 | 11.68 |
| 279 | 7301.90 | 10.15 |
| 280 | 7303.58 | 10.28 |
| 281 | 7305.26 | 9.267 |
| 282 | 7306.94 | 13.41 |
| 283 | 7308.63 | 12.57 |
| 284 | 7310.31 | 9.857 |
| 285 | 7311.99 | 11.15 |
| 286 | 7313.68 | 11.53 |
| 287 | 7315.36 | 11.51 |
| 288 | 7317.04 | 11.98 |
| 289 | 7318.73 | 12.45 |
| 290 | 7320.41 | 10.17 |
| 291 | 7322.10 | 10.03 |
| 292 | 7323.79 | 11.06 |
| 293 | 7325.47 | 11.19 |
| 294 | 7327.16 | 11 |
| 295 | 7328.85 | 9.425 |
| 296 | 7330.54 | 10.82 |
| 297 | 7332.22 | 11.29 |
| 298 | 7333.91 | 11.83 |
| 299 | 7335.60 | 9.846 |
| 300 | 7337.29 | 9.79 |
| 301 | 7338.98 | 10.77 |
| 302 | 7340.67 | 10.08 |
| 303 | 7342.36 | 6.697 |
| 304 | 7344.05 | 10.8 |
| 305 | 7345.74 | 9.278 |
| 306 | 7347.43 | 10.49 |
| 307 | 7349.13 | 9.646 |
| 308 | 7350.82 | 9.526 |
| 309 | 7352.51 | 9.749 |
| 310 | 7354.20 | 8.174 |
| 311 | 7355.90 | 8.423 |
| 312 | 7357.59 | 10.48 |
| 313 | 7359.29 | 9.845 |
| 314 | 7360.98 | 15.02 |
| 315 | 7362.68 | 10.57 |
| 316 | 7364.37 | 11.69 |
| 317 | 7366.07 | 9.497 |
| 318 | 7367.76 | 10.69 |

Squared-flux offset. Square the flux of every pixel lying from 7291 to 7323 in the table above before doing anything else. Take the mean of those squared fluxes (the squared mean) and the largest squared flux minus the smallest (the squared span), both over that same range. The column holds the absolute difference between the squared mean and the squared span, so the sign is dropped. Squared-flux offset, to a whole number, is 25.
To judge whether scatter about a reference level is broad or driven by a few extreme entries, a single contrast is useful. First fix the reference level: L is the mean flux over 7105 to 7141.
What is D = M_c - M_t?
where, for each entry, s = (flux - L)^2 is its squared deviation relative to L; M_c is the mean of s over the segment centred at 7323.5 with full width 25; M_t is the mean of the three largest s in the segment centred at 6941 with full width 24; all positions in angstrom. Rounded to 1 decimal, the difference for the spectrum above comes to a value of -4.2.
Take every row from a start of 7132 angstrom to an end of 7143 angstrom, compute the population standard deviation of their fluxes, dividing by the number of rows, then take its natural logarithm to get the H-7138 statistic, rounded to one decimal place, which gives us -0.2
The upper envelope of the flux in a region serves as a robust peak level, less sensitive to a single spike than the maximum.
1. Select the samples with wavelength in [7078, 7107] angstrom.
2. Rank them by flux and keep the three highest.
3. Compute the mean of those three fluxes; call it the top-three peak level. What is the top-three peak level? 12.1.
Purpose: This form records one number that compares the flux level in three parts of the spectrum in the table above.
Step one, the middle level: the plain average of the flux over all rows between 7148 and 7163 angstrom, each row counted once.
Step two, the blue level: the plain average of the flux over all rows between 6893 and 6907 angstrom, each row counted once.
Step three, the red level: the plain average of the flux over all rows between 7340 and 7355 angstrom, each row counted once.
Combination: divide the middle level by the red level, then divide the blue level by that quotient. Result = 9.4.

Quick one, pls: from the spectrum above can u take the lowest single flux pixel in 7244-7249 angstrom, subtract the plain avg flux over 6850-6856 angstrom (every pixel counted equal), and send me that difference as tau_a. -1.4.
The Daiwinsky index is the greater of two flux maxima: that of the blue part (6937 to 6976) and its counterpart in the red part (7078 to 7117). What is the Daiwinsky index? 13.8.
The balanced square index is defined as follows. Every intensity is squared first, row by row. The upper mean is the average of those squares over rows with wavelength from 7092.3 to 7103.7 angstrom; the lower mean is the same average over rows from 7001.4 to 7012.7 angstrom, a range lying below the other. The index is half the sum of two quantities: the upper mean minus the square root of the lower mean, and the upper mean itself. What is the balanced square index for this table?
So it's 100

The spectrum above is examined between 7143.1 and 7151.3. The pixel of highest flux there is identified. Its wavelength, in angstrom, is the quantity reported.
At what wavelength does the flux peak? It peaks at 7148.84 angstrom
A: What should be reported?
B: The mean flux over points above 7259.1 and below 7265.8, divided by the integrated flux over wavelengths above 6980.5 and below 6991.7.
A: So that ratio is 0.09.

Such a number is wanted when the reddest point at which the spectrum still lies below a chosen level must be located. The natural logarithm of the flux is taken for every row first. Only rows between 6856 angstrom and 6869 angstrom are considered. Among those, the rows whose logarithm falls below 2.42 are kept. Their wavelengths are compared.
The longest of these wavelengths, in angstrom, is 6868.09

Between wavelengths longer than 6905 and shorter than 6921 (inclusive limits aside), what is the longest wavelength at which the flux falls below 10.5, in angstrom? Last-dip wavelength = 6907.74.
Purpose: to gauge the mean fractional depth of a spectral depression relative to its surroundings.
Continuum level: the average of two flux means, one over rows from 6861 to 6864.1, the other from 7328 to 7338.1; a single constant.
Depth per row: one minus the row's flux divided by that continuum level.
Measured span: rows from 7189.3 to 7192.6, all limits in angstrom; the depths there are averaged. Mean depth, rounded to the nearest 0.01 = 0.16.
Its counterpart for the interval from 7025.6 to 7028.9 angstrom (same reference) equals 0.11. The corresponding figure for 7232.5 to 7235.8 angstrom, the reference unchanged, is 0.00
